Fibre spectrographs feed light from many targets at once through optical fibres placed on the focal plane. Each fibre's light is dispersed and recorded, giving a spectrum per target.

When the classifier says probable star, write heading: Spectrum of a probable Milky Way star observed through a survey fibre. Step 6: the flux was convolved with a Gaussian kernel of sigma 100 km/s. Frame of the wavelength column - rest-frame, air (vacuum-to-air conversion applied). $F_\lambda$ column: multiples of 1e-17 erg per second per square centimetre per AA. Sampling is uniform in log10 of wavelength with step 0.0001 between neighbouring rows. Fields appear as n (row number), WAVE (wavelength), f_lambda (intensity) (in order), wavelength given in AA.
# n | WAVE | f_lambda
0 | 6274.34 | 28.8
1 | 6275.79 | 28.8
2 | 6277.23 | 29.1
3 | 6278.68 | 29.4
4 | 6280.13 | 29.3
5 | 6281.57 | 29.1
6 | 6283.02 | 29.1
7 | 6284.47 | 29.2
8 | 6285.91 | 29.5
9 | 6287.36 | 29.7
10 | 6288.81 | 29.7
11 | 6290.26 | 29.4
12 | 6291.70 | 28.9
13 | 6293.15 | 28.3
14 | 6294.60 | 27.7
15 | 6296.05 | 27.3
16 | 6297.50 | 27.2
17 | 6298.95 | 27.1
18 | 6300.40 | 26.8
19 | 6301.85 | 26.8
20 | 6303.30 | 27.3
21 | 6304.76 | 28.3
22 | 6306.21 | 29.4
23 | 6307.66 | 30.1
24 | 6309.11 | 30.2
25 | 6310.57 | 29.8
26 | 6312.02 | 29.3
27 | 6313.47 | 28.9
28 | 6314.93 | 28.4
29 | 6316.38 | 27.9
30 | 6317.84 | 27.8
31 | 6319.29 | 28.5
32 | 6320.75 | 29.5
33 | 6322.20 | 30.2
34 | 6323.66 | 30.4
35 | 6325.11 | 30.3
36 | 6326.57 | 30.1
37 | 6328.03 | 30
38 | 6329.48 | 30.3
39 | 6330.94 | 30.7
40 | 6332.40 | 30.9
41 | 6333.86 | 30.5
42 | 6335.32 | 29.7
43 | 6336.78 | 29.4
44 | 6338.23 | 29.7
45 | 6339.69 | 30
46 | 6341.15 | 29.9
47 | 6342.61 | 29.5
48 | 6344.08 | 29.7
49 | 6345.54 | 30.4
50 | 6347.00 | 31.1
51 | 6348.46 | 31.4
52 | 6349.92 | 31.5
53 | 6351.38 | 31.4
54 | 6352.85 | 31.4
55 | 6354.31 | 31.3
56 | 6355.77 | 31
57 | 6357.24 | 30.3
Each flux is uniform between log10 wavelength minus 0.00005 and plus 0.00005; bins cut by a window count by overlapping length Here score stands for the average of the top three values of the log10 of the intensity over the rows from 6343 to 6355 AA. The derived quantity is 1.497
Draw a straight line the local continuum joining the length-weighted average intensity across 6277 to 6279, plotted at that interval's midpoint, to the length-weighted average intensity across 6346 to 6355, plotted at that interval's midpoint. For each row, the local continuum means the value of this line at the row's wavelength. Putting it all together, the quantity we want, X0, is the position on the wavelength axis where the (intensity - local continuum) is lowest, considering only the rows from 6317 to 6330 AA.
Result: 6317.84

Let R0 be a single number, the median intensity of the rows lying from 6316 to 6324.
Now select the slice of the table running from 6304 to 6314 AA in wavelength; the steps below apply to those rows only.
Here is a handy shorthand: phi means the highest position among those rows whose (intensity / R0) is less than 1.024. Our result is 6313.47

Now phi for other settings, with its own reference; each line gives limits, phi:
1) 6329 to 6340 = 6336.78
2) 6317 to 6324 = 6320.75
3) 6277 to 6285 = 6284.47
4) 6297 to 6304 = 6303.30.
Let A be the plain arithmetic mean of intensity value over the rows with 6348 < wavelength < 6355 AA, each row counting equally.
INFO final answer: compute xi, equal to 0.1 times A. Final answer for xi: 3.14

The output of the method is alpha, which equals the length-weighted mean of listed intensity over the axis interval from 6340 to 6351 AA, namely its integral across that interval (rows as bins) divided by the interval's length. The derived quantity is 30.5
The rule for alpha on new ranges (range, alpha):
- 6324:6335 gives 30.4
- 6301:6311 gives 28.8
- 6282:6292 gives 29.4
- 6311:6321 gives 28.6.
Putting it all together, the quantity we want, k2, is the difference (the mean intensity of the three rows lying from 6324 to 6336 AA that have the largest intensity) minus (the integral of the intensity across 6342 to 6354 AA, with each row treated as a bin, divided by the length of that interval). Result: -0.1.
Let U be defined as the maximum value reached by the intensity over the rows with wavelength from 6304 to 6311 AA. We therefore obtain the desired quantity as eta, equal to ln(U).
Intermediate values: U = 30.2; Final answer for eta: 3.41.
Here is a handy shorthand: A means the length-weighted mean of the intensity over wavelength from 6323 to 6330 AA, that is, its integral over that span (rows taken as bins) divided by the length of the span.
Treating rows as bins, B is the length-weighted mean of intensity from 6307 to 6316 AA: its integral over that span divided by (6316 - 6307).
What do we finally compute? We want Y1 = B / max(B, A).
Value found 0.97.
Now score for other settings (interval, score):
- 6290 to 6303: 1.460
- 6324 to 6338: 1.487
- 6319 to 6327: 1.481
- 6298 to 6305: 1.440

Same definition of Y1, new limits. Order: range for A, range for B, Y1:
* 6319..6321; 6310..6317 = 1.00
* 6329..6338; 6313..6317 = 0.94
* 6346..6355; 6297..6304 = 0.86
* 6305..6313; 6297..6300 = 0.91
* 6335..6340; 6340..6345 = 1.00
